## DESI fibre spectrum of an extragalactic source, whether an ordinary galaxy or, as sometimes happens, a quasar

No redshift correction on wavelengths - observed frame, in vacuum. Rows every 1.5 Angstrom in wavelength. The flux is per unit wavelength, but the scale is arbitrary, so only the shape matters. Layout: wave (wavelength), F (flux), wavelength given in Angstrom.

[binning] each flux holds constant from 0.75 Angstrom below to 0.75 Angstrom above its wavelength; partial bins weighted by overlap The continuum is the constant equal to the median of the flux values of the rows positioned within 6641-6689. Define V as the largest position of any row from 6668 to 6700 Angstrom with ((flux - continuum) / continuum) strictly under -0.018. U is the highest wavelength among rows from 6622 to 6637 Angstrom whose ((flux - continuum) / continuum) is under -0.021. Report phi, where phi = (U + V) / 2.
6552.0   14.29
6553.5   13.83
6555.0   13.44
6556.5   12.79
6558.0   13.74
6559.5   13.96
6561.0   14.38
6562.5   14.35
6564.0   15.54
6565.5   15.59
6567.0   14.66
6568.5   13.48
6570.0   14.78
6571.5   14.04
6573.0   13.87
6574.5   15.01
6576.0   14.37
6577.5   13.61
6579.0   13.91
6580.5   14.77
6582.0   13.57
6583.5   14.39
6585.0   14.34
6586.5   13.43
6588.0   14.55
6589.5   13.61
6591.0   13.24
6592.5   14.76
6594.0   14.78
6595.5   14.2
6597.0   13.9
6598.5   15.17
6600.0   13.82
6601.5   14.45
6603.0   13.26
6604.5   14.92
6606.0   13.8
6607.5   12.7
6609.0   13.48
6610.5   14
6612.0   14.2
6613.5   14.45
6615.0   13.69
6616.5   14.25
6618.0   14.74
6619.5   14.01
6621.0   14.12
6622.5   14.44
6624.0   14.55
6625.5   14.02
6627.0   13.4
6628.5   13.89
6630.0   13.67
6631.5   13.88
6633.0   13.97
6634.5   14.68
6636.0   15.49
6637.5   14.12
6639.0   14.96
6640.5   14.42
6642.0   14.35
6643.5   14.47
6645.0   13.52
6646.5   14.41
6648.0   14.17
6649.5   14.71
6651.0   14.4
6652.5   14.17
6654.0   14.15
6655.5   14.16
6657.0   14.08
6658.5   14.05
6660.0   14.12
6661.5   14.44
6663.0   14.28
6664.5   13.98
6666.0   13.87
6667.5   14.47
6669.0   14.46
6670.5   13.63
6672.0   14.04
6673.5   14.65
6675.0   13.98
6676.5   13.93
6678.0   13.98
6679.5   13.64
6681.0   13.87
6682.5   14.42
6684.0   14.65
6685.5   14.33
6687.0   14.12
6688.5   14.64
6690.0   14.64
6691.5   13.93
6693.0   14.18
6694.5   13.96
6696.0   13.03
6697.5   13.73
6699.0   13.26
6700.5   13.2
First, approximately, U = 6630.0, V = 6699.0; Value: 6664.5 Angstrom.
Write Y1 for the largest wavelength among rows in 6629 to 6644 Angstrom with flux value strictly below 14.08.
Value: 6633.0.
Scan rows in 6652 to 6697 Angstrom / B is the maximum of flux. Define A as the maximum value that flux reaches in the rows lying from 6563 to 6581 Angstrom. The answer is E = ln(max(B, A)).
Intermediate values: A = 15.59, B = 14.65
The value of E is 2.747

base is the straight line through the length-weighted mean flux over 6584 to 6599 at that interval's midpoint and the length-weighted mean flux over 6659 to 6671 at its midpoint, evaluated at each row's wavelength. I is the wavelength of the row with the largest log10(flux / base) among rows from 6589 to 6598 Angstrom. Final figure 6594.0 Angstrom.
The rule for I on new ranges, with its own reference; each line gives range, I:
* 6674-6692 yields 6684.0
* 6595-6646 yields 6636.0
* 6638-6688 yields 6639.0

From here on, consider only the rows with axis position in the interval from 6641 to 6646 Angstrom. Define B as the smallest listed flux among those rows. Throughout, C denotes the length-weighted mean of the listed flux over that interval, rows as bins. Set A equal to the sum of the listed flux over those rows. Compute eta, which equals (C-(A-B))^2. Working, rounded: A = 42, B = 13.52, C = 14.1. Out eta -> 215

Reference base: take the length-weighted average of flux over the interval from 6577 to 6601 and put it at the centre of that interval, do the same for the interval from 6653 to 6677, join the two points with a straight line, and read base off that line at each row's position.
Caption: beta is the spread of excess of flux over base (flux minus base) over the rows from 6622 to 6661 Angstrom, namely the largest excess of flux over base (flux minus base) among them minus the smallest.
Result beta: 2.1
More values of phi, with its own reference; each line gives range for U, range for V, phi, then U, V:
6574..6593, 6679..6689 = 6636.0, 6591.0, 6681.0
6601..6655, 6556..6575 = 6609.0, 6645.0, 6573.0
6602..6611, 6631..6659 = 6627.0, 6609.0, 6645.0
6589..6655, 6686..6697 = 6670.5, 6645.0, 6696.0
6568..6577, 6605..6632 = 6600.0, 6568.5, 6631.5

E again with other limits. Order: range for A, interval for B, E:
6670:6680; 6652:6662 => 2.684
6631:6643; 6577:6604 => 2.740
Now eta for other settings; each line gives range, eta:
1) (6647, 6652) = 216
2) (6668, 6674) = 839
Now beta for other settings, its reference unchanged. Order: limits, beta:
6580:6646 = 2.8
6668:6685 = 1.0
